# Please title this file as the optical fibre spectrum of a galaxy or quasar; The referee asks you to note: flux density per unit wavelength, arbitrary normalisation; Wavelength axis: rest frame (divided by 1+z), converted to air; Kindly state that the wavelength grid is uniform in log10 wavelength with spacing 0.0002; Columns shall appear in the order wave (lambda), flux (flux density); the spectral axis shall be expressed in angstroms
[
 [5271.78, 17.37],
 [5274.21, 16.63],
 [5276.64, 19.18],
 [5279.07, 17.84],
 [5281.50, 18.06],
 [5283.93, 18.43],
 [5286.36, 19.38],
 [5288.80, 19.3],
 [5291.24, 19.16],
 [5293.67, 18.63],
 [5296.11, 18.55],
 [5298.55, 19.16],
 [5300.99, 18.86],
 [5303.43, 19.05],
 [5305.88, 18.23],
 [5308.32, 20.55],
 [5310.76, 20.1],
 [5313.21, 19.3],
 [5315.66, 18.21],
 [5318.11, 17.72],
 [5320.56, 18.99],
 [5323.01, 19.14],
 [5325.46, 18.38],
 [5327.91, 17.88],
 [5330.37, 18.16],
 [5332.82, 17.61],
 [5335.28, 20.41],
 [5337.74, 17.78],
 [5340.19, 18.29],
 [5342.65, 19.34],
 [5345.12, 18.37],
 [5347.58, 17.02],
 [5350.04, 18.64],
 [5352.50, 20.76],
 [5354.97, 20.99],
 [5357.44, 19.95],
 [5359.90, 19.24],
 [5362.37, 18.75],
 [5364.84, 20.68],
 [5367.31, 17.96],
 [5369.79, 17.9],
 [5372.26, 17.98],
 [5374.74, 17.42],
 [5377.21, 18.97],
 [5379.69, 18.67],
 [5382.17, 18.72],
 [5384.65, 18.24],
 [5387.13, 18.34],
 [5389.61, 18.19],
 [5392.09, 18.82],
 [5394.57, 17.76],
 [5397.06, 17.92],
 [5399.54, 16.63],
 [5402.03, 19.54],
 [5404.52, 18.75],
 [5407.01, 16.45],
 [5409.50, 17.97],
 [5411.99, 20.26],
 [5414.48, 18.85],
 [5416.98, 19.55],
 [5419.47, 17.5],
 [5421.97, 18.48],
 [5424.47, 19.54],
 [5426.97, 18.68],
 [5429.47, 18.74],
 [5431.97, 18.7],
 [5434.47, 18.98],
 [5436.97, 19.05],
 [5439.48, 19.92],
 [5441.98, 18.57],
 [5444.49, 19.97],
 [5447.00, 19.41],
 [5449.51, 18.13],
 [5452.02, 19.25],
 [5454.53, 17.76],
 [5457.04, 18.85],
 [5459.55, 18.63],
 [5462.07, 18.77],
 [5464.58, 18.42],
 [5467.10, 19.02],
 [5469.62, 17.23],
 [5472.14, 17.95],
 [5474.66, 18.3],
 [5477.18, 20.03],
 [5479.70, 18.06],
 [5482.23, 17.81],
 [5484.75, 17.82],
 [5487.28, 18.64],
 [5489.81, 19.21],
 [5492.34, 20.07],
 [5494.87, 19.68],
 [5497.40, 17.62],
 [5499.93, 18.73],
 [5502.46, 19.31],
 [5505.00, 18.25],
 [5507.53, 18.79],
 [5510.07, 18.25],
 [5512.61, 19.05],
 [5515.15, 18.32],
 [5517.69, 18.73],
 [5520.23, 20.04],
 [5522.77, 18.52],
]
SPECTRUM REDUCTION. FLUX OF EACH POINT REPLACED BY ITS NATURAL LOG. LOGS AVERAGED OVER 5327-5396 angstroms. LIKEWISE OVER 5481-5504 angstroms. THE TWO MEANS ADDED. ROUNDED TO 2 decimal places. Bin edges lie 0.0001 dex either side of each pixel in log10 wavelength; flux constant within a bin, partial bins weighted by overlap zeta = 5.86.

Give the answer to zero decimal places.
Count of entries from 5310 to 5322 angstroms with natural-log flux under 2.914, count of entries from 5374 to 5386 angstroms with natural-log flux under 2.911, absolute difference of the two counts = 0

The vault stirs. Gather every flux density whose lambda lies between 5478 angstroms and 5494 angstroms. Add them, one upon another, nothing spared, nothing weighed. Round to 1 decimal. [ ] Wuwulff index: 111.6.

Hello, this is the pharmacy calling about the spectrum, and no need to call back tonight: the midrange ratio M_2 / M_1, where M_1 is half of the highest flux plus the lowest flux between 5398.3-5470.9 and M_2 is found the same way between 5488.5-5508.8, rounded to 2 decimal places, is 1.03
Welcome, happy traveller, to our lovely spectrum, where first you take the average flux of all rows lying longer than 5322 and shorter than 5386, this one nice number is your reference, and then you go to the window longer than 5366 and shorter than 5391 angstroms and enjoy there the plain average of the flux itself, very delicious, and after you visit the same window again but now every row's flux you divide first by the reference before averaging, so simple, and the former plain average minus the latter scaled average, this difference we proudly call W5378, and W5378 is 17.27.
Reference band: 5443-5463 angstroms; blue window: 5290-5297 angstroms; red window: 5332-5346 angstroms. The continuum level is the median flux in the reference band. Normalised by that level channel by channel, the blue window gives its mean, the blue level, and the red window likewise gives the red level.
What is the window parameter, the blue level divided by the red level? 1.01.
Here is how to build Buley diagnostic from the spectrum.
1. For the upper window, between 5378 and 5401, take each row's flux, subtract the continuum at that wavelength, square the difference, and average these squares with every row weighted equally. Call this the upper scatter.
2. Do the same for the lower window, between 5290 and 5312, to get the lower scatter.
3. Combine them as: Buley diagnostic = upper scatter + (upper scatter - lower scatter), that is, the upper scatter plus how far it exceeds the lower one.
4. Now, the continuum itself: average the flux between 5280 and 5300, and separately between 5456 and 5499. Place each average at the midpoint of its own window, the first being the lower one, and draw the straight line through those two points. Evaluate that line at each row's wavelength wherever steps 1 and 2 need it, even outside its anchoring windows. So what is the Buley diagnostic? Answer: 0.8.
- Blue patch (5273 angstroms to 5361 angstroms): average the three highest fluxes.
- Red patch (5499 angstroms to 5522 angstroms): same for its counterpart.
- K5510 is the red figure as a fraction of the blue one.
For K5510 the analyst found 0.94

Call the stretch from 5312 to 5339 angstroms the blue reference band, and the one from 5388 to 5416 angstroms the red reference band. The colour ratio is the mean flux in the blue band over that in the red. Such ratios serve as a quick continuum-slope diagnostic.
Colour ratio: 1.01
